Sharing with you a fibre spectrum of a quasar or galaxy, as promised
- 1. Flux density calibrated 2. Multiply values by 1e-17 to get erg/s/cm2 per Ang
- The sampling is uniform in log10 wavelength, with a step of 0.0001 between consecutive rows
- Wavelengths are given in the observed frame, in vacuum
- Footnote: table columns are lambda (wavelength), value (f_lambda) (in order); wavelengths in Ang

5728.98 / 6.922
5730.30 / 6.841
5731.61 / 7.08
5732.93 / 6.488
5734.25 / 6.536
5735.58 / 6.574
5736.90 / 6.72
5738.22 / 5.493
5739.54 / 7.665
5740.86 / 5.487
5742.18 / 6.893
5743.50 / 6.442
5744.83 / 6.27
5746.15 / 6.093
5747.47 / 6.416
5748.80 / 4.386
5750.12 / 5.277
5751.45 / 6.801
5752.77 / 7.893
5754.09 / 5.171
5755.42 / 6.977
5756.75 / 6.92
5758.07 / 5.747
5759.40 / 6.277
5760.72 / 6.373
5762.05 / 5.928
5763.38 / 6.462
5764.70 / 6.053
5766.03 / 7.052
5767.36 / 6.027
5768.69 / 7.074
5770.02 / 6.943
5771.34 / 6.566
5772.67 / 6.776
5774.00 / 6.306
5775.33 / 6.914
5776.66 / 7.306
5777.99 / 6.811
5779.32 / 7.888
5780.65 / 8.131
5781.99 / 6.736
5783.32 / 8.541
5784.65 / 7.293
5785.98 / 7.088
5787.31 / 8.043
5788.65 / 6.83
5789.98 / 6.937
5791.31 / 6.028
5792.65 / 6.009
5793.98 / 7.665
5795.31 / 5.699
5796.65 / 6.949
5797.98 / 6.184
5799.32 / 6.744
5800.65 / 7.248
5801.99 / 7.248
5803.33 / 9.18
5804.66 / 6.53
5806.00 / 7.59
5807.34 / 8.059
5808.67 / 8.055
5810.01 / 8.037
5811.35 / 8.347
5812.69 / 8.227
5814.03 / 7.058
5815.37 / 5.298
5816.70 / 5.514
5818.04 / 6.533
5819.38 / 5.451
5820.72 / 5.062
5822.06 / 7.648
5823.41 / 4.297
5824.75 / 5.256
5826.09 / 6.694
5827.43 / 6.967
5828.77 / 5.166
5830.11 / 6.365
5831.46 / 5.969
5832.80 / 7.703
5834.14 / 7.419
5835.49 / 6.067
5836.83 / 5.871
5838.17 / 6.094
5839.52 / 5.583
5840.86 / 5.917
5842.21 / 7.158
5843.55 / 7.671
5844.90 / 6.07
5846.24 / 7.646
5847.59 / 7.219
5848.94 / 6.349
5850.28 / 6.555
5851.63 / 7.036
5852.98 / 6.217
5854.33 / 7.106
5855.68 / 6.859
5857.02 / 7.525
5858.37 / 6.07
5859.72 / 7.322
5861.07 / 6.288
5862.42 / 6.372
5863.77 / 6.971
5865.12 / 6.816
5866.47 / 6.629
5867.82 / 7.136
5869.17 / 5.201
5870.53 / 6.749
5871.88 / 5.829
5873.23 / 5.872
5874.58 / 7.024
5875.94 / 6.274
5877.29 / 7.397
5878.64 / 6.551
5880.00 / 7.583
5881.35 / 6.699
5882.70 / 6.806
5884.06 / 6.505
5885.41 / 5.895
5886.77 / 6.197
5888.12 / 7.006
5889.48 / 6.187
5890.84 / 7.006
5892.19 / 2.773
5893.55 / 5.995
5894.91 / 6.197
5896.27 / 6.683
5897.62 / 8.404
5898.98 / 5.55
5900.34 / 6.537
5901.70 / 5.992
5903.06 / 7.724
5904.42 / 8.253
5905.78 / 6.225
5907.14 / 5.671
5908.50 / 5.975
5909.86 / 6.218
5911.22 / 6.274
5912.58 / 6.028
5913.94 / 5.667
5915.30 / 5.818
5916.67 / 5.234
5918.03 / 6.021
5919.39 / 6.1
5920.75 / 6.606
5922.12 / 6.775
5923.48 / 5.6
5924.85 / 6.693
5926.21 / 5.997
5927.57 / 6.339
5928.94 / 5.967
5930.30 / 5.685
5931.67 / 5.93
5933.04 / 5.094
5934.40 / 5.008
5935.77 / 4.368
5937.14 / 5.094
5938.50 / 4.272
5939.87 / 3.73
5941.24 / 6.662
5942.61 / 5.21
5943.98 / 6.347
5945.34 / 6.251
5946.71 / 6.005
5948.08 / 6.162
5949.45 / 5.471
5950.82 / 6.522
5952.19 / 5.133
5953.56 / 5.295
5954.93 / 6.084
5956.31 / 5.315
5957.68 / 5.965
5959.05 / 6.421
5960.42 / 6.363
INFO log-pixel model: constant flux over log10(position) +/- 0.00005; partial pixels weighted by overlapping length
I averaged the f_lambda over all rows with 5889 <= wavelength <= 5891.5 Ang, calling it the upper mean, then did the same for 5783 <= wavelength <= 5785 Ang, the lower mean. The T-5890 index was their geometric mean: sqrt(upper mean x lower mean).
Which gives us 7.2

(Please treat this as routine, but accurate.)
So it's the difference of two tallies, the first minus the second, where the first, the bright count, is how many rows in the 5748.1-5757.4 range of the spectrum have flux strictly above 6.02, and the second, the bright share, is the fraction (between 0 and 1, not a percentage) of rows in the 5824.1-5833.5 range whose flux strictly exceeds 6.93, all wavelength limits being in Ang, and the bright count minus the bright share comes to 3.7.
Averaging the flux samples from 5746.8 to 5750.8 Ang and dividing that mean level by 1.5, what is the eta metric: 3.6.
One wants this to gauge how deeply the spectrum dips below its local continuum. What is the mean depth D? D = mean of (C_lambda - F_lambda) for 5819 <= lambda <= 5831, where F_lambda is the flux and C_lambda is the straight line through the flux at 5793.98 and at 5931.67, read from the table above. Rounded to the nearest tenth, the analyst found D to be 1.4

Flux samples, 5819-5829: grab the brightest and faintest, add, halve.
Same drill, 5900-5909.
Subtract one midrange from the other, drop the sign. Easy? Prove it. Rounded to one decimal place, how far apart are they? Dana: 1.0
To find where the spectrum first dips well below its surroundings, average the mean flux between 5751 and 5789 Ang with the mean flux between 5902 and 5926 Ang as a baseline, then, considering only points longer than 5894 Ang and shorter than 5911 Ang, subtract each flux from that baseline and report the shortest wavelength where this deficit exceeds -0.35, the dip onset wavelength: 5894.91 Ang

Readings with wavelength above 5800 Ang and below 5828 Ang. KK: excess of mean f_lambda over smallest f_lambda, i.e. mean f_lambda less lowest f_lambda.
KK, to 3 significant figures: 2.57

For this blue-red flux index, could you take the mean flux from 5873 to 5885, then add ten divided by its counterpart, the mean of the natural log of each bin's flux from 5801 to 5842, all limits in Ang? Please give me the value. 12.1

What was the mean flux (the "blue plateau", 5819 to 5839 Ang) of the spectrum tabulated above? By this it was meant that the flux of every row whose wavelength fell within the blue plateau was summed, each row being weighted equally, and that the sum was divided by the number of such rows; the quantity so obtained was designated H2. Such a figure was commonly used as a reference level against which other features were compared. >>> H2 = 6.14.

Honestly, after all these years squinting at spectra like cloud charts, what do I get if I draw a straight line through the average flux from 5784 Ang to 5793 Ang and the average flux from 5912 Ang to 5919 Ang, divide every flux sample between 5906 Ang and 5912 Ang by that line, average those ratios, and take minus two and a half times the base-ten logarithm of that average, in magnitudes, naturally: -0.042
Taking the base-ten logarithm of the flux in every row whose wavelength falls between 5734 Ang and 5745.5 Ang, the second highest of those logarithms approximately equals 0.84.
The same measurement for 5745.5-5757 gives 0.84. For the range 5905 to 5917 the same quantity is 0.79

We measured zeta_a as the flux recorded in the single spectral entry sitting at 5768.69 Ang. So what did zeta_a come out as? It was 7.074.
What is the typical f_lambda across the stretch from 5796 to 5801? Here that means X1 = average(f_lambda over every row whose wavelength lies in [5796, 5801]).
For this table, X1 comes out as 6.8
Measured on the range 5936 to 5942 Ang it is 4.9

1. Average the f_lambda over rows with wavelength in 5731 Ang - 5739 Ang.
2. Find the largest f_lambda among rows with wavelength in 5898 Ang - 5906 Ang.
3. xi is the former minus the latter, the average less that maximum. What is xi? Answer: -1.8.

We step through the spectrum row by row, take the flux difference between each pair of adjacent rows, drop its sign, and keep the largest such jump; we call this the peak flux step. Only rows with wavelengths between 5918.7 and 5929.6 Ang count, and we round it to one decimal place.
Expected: 1.2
